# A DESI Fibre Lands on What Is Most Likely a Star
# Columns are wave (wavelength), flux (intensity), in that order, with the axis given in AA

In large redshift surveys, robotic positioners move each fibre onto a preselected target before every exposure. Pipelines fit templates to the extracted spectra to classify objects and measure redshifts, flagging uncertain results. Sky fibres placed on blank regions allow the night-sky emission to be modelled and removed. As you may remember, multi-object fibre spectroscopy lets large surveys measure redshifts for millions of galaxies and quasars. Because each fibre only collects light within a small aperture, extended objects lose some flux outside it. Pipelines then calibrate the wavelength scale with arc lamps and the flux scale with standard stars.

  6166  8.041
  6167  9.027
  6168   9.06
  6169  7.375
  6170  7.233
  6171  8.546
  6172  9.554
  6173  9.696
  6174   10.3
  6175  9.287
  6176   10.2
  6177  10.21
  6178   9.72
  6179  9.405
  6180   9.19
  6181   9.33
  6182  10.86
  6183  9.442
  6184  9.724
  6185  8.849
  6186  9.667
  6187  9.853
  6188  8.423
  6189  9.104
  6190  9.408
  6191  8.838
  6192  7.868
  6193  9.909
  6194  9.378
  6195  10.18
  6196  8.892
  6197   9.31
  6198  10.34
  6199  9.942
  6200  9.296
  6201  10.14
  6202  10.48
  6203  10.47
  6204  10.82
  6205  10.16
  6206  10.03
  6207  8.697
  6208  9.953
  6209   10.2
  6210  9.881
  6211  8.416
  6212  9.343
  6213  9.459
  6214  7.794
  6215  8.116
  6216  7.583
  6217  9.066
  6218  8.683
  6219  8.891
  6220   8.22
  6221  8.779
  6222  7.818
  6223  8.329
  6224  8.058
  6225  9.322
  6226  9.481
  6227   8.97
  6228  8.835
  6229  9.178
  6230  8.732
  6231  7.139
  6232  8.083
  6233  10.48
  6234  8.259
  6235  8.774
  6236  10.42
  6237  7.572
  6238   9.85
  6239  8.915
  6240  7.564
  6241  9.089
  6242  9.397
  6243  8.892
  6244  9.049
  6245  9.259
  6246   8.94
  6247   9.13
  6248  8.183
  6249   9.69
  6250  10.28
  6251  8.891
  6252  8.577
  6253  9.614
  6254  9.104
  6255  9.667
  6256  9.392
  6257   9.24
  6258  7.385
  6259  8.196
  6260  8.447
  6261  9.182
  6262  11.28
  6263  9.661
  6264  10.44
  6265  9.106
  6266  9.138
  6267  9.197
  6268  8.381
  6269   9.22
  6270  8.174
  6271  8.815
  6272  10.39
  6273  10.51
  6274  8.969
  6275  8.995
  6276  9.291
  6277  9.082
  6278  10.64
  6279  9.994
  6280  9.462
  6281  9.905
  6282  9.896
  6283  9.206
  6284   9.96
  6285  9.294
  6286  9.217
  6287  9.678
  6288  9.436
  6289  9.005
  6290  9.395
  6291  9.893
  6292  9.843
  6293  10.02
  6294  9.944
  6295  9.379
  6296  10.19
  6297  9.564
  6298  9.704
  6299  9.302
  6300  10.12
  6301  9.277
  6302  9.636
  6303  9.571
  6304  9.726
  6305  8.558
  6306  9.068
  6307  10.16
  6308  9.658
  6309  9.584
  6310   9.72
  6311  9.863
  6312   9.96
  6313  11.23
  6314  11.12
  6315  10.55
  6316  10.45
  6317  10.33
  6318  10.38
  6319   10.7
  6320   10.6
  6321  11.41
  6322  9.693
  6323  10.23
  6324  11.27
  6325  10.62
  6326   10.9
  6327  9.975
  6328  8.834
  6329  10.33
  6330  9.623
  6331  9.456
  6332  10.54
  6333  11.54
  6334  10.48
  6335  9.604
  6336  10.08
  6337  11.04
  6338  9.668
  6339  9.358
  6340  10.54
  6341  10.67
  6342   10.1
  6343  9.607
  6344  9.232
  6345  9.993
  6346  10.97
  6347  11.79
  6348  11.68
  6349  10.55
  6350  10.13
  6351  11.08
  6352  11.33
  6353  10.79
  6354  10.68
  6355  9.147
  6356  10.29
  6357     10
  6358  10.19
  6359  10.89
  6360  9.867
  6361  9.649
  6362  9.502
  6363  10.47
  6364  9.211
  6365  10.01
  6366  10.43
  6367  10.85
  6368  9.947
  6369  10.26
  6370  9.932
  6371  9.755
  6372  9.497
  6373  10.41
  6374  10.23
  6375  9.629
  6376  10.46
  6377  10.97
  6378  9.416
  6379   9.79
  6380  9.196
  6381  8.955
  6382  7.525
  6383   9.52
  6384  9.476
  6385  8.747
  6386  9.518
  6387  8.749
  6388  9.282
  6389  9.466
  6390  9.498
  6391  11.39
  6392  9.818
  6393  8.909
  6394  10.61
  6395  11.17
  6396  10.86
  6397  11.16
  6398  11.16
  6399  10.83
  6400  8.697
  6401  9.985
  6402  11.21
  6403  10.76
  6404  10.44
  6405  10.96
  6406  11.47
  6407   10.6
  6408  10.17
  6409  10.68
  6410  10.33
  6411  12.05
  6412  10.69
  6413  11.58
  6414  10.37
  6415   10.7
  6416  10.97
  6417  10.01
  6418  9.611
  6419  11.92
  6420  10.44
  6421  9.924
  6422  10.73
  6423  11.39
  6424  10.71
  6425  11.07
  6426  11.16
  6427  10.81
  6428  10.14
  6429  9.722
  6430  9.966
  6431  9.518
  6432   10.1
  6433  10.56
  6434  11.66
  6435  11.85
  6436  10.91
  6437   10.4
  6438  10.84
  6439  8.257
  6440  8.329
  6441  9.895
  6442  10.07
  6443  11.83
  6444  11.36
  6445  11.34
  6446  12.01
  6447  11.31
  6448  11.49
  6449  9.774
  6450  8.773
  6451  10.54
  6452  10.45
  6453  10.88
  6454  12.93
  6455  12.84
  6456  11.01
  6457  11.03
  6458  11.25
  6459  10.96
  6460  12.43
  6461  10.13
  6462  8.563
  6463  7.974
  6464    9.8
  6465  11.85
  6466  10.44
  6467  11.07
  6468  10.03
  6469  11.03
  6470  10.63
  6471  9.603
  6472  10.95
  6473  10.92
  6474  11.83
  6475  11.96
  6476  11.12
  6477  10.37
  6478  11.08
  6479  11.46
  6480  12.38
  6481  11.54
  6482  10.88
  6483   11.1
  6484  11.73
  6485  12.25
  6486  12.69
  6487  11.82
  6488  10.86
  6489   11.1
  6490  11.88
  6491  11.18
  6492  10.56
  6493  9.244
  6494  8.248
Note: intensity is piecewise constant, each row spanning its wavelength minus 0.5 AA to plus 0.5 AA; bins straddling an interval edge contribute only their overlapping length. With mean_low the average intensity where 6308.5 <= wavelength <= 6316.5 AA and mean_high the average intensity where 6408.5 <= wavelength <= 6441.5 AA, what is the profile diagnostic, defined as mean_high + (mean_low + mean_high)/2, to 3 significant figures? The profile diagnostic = 20.9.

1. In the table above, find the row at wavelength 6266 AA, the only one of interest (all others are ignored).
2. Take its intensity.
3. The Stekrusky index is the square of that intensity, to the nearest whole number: 84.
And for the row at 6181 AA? 87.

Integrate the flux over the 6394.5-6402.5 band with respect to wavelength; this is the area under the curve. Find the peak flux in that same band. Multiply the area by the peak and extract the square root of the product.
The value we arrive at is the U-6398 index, 30.9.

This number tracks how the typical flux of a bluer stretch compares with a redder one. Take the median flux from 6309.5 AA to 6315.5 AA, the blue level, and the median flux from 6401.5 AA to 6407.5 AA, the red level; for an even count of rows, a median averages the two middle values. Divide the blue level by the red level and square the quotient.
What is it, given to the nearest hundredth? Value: 0.89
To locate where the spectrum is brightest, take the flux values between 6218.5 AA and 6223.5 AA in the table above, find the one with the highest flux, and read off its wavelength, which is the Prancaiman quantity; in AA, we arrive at 6219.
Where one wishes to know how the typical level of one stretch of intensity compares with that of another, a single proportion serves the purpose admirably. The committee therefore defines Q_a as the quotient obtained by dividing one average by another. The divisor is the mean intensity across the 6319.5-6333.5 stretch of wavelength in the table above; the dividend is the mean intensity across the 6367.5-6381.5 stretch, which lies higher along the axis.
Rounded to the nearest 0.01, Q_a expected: 0.95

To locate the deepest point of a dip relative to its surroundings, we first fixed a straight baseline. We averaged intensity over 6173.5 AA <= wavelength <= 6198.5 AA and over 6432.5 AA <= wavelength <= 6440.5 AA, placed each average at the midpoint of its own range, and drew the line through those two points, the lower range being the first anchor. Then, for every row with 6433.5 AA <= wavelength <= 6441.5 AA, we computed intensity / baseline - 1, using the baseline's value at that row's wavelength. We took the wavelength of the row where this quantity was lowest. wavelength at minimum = 6439 AA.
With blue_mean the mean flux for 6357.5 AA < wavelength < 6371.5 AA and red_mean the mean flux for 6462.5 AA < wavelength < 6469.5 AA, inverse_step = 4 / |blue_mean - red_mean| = 16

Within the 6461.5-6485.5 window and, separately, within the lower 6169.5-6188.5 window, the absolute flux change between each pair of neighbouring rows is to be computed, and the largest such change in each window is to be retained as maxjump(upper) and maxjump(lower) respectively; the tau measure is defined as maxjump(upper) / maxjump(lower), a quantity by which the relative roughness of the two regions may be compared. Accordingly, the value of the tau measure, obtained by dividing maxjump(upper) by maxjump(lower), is 1.3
